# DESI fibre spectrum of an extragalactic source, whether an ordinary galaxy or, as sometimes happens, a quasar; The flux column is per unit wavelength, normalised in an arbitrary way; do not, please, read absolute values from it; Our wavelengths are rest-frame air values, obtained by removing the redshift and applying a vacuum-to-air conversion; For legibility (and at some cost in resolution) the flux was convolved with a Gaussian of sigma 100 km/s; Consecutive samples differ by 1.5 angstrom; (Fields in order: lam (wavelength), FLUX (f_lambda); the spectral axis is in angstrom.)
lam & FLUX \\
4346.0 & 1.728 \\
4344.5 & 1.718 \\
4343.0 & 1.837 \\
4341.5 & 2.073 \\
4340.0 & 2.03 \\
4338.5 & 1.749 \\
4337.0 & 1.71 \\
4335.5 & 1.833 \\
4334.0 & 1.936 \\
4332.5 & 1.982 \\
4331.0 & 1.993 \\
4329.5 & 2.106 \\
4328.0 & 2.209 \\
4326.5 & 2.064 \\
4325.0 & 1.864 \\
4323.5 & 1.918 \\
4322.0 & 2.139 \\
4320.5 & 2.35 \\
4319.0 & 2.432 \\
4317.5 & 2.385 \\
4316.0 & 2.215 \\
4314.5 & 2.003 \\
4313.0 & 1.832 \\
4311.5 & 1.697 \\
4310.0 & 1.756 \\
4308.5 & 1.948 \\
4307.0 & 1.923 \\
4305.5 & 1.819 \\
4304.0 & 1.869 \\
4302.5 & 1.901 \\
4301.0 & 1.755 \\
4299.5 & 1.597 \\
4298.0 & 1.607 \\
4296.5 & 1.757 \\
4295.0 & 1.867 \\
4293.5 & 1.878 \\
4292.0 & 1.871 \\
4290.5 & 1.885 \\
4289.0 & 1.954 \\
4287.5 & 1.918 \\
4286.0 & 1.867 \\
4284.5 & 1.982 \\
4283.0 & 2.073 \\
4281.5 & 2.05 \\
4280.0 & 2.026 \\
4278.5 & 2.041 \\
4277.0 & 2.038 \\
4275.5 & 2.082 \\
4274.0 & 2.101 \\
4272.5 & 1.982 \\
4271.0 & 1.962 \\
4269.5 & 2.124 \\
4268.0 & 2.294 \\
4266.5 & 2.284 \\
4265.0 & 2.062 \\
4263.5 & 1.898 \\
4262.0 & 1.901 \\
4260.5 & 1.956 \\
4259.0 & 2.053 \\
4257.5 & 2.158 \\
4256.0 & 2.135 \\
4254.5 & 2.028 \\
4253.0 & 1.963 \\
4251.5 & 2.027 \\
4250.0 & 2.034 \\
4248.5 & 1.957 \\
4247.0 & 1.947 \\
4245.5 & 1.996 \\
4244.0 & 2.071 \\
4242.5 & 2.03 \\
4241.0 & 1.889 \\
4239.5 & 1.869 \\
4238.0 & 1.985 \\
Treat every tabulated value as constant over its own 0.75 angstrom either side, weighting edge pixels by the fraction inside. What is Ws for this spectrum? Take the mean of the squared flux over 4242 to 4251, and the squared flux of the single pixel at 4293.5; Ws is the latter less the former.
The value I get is -0.5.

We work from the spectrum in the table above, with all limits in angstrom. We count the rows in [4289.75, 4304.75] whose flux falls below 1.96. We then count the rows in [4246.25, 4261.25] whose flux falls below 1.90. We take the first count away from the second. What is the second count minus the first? -10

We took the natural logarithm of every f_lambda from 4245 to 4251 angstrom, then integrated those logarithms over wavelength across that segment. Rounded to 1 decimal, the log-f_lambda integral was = 4.1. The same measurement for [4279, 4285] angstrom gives 4.3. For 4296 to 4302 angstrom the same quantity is 3.1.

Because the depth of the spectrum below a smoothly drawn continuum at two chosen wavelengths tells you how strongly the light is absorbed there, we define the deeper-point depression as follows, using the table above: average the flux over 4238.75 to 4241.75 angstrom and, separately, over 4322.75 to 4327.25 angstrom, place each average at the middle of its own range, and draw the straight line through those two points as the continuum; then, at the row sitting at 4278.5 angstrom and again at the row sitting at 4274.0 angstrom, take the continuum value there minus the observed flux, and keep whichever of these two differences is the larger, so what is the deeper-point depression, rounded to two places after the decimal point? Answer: -0.13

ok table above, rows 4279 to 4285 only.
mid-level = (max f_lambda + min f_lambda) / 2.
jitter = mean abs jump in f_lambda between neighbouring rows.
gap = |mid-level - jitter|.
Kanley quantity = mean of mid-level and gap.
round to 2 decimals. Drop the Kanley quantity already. 2.00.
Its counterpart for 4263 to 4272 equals 2.02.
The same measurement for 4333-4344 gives 1.82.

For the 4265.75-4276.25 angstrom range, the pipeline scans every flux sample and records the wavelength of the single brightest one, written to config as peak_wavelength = 4268.0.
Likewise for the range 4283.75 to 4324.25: 4319.0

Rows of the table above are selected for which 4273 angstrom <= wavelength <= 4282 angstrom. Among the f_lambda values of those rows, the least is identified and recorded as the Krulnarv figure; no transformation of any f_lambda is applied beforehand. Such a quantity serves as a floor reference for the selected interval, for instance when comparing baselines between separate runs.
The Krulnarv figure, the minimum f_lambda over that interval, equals 2.026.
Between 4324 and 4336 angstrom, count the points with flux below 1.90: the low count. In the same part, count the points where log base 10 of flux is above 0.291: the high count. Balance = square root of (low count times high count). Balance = 3.2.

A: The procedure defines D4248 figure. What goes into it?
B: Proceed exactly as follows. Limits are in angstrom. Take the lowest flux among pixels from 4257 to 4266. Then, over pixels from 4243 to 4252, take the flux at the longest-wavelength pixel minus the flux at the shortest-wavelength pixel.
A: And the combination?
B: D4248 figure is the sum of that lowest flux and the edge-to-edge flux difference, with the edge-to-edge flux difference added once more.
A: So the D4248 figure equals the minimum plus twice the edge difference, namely 1.8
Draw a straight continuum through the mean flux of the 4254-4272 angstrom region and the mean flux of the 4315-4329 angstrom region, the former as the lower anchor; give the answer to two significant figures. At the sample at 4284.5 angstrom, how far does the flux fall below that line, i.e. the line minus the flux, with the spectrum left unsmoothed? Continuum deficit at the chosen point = 0.13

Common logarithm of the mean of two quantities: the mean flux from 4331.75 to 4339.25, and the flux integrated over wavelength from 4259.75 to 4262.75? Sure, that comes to 0.58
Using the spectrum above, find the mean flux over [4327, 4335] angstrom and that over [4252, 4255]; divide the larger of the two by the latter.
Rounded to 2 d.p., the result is 1.02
